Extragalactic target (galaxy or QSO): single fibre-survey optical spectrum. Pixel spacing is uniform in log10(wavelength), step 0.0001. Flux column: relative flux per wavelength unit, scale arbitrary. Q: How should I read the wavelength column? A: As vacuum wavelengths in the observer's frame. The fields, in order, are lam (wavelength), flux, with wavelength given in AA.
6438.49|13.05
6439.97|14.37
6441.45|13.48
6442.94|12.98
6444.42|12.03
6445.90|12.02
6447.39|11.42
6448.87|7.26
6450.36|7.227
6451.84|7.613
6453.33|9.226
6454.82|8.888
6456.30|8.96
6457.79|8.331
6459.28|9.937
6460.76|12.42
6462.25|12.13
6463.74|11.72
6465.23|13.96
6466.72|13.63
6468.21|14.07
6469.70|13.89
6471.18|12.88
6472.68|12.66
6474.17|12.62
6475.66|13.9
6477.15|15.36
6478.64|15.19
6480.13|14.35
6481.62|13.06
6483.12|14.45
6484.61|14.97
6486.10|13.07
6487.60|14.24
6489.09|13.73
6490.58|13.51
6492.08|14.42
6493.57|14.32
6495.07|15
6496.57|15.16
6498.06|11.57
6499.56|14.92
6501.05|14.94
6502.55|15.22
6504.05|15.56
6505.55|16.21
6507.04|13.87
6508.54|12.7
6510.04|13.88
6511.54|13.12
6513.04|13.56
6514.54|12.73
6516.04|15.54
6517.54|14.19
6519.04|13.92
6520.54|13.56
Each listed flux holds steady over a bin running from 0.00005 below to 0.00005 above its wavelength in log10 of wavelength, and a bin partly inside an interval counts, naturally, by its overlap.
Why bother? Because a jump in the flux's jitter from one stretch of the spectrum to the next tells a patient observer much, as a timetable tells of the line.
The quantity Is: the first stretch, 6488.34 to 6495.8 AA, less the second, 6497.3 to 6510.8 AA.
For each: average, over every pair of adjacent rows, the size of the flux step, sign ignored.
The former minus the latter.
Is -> -0.69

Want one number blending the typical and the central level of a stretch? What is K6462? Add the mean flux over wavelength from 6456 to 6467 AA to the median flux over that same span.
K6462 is 23.3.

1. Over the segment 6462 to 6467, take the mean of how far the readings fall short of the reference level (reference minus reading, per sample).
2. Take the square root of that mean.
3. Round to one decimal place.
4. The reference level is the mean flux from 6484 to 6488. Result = 1.1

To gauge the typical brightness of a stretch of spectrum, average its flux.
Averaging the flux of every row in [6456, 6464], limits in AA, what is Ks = 10.6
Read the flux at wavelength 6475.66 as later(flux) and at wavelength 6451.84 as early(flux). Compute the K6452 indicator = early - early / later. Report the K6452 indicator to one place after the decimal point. 7.1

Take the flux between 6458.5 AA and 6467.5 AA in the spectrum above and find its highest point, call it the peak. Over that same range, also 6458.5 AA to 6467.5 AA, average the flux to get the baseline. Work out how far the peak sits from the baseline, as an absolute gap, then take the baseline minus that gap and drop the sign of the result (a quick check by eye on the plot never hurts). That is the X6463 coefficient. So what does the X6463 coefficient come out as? 10.6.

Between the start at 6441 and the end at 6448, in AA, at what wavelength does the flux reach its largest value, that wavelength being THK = 6441.45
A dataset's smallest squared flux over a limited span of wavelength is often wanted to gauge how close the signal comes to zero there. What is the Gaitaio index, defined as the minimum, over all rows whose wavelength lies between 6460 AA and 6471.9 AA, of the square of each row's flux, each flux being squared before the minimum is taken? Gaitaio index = 137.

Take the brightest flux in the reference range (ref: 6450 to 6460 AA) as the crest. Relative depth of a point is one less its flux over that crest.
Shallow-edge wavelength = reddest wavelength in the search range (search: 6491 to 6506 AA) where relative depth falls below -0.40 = 6505.55 AA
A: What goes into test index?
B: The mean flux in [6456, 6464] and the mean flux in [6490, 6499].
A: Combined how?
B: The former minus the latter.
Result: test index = -3.4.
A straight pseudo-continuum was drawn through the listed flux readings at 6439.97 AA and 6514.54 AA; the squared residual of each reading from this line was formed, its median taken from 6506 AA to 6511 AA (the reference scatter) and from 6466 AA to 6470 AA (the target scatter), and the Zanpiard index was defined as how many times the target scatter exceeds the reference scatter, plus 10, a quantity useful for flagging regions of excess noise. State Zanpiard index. 10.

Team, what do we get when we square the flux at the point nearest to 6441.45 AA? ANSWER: 182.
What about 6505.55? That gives 263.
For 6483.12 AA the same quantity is 209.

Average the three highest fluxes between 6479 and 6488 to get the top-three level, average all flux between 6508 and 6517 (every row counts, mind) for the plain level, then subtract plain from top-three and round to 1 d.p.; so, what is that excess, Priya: 1.0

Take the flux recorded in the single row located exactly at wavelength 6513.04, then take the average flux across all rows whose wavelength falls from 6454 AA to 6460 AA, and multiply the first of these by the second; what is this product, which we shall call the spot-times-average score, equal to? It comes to 122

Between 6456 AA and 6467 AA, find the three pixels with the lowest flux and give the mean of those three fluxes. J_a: 9.1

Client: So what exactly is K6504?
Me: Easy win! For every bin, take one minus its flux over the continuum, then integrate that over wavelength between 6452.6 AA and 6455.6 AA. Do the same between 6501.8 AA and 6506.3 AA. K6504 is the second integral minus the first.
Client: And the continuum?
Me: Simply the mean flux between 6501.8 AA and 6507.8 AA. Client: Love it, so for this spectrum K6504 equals -1.3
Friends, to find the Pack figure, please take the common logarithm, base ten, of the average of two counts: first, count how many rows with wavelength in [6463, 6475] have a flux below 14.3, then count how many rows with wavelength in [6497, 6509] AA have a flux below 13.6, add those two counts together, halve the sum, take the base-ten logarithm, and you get 0.70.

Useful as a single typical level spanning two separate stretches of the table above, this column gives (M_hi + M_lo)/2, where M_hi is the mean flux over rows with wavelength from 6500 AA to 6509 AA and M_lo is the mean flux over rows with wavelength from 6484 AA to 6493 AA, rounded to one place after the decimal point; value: 14.4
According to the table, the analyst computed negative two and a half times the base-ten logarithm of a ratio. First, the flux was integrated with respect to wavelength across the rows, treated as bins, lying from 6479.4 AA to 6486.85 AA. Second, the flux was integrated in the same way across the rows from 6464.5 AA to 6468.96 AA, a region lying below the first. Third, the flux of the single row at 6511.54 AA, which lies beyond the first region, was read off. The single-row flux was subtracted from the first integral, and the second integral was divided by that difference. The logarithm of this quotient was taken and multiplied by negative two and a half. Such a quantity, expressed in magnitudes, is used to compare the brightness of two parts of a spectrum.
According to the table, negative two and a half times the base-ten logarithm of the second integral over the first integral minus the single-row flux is 0.42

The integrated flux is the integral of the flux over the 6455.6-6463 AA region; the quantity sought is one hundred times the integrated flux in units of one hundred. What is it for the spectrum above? 77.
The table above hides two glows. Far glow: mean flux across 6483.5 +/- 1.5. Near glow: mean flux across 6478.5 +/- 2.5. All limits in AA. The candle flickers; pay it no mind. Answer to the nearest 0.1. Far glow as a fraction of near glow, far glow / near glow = 1.0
